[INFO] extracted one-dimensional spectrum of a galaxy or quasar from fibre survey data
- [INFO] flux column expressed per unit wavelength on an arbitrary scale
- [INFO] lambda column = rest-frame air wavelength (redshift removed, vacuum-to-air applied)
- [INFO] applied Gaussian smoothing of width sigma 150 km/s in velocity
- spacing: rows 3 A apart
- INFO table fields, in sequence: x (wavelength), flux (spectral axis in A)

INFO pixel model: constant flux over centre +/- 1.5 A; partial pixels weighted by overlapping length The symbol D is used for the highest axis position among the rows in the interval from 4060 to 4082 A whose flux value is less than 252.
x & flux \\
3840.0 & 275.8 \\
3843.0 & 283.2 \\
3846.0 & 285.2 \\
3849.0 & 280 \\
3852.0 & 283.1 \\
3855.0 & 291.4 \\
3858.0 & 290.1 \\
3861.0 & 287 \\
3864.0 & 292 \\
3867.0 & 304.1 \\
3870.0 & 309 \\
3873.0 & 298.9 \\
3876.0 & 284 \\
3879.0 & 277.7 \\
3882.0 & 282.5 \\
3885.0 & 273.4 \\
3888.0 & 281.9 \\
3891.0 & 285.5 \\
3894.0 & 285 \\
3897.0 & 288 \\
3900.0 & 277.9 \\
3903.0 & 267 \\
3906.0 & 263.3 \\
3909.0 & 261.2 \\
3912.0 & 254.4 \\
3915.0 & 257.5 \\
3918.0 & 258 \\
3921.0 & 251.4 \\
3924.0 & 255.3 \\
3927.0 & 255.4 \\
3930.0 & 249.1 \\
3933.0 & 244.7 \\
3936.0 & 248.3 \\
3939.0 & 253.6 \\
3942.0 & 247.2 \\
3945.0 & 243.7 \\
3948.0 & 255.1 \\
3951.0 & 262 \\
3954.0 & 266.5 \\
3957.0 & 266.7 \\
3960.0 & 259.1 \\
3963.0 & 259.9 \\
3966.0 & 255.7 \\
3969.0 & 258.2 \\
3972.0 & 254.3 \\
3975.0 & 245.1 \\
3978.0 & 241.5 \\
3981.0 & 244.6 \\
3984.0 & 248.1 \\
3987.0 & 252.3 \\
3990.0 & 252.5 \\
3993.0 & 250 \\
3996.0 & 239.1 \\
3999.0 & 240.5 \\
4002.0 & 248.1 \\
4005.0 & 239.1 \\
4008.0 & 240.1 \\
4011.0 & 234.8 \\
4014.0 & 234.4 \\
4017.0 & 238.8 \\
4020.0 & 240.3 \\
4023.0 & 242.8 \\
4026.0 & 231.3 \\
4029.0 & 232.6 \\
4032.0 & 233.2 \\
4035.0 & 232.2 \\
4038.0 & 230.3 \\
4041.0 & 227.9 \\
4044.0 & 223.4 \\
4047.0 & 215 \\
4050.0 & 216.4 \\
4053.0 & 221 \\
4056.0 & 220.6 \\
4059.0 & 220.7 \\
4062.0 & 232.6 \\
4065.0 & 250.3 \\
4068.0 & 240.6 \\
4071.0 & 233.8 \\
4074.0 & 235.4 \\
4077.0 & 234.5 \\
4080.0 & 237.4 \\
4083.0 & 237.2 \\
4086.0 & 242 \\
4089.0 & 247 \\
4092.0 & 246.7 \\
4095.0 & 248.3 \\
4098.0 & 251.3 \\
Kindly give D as 4080.0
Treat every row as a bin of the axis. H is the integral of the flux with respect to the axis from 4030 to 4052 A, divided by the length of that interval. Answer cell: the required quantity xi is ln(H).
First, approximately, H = 226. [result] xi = 5.42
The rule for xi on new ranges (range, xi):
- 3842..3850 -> 5.65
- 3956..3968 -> 5.56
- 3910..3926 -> 5.54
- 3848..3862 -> 5.66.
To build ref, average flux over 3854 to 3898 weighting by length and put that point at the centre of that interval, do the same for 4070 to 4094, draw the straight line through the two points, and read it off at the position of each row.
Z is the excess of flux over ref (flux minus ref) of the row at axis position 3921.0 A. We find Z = -27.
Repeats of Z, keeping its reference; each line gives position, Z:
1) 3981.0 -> -19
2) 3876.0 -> -5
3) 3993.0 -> -11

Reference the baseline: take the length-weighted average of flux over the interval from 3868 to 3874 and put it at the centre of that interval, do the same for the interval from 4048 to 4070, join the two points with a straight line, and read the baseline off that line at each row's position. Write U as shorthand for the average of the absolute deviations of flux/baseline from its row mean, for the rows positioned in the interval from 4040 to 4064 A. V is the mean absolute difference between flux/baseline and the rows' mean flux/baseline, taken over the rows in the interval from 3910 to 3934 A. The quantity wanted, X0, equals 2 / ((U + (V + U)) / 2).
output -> 83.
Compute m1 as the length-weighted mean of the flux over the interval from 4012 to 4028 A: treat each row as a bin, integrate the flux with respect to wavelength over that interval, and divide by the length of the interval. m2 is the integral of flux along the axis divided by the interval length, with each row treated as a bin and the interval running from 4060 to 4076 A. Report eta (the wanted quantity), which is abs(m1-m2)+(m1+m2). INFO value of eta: 476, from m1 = 237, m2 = 238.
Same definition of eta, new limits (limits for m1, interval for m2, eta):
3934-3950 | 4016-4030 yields 500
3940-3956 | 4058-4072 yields 510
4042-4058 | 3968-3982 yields 497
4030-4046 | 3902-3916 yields 521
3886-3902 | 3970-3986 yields 566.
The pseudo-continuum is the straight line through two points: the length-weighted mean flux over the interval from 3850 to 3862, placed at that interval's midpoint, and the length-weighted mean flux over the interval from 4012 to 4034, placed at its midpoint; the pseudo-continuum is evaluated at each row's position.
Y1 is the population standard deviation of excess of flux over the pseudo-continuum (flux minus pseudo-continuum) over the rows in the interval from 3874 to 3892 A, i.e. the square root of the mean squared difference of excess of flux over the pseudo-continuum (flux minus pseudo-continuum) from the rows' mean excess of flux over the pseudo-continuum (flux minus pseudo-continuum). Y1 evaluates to 4.6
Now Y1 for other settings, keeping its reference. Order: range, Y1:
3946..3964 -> 4.7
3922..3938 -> 3.2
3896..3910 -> 8.8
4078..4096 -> 6.1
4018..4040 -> 3.2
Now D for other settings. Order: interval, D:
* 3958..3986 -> 3984.0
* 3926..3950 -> 3945.0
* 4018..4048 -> 4047.0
